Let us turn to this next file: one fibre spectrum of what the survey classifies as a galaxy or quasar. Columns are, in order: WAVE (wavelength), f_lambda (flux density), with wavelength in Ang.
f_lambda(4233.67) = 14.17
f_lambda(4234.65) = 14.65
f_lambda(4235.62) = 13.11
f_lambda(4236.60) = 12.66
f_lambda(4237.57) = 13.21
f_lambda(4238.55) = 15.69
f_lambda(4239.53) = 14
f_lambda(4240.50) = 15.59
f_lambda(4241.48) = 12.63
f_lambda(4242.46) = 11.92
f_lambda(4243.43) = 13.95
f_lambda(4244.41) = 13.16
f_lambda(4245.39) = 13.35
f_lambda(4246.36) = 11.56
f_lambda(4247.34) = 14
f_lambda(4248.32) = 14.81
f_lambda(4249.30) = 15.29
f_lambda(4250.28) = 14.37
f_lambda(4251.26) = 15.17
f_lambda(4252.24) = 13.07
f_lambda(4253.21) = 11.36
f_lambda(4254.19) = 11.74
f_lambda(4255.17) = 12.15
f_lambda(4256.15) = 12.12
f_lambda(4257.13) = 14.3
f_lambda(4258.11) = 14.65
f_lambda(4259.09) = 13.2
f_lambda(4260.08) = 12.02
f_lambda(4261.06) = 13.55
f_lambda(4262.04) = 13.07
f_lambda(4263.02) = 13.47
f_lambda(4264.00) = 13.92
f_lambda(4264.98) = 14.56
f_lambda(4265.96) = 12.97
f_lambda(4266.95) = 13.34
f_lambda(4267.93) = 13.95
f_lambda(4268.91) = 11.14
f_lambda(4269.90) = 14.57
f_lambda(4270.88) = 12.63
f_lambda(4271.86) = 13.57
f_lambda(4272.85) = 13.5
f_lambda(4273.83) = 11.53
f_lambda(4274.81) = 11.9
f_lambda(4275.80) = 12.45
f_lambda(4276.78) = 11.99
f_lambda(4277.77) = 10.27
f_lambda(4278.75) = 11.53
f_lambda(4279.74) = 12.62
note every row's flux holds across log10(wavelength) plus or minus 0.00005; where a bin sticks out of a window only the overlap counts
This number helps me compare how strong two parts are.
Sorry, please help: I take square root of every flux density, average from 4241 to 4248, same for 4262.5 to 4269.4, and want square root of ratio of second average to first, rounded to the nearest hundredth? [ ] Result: 1.01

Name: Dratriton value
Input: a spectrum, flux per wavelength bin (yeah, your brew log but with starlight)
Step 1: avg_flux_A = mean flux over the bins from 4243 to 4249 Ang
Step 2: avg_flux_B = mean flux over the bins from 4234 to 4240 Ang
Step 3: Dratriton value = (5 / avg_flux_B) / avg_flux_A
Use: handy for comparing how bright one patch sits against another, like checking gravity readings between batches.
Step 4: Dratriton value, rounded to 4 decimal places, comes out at 0.0267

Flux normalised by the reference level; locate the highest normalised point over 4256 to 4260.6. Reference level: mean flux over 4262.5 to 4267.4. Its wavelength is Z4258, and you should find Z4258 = 4258.11 Ang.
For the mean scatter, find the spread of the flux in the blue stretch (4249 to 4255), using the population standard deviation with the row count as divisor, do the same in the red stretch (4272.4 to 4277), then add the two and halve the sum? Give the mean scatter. 1.12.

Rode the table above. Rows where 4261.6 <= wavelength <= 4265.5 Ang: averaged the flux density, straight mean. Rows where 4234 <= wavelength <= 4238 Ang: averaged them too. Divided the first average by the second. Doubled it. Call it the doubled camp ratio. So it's 2.05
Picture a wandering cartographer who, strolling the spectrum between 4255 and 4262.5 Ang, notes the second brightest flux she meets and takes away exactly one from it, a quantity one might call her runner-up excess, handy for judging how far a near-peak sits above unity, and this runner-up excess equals 13.3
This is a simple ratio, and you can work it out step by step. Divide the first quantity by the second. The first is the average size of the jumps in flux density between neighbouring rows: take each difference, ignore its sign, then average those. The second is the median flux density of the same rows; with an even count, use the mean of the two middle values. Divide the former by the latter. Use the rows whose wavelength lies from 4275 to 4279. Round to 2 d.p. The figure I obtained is 0.10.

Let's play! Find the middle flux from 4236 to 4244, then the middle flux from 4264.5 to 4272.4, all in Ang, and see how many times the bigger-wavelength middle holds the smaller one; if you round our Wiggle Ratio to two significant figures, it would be 0.99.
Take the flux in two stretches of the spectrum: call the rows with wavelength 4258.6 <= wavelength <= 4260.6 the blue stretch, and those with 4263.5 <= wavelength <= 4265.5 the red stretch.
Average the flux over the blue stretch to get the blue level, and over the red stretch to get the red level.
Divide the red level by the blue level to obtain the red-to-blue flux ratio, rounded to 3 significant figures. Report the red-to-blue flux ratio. 1.13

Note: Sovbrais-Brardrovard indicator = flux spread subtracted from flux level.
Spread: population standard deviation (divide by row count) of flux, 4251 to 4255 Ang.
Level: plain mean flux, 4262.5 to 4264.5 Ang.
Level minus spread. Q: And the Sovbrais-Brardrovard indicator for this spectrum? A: 12.2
